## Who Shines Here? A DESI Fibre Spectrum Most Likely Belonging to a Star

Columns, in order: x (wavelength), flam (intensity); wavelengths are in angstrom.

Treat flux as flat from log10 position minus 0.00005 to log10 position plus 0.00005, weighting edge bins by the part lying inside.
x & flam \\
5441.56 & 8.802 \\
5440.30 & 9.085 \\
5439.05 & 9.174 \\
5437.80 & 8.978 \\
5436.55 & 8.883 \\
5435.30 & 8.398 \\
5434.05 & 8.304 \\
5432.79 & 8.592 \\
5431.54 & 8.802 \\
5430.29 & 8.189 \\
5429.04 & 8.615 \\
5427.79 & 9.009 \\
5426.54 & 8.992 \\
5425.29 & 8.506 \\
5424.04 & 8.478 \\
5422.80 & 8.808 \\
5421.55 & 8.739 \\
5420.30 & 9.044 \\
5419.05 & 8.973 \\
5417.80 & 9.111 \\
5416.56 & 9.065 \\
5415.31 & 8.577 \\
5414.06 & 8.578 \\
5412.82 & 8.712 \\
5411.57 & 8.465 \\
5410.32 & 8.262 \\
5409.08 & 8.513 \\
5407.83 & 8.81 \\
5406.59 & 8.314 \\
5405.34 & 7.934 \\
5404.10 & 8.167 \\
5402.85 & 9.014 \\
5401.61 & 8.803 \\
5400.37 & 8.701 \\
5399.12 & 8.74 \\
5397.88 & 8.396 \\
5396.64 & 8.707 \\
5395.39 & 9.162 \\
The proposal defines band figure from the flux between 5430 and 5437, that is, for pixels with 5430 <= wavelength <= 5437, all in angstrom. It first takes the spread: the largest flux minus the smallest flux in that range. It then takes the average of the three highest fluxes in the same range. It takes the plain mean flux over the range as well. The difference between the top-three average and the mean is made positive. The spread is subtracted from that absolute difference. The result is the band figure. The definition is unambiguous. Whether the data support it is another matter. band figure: -0.46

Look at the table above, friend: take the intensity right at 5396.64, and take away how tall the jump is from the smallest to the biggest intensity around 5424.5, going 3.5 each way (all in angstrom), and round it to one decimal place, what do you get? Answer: 8.2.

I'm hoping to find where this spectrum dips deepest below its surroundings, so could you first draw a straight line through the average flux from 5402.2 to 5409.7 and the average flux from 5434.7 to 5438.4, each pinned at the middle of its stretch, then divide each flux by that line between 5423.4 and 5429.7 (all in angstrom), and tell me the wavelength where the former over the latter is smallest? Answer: 5424.04 angstrom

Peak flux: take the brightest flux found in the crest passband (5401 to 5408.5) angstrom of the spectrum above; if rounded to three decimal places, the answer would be 9.014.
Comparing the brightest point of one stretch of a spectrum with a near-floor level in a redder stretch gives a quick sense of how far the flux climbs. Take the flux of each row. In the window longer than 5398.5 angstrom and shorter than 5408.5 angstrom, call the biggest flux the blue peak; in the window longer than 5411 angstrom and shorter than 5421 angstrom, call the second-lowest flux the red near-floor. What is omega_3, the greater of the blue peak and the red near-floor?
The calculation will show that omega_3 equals 9.01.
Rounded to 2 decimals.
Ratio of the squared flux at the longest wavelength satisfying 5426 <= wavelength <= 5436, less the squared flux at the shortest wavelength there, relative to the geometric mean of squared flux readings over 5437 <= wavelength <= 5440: -0.13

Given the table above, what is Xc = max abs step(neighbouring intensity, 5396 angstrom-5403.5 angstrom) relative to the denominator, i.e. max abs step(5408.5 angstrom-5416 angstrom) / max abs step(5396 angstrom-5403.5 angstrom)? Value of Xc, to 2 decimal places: 0.73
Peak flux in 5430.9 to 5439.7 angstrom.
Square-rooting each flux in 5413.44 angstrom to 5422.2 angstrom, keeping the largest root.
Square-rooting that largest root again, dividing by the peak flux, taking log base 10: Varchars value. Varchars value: -0.723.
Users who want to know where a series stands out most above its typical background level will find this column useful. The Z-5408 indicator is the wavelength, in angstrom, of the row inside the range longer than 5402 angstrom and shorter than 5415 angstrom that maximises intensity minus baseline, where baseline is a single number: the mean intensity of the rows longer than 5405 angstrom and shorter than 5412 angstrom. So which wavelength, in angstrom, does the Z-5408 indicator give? 5402.85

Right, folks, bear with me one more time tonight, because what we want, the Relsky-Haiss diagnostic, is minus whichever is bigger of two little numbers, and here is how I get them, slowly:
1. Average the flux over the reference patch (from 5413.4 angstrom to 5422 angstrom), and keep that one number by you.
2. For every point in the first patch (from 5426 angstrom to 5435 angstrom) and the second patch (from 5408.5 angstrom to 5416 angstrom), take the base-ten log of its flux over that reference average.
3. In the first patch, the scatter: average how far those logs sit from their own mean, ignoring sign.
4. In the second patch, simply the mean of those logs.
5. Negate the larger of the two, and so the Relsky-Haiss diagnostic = -0.013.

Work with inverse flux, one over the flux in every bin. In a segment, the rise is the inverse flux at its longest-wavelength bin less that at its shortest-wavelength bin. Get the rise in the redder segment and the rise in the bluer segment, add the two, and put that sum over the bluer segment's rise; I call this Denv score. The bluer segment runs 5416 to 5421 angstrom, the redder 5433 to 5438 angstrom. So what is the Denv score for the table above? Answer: -34.3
